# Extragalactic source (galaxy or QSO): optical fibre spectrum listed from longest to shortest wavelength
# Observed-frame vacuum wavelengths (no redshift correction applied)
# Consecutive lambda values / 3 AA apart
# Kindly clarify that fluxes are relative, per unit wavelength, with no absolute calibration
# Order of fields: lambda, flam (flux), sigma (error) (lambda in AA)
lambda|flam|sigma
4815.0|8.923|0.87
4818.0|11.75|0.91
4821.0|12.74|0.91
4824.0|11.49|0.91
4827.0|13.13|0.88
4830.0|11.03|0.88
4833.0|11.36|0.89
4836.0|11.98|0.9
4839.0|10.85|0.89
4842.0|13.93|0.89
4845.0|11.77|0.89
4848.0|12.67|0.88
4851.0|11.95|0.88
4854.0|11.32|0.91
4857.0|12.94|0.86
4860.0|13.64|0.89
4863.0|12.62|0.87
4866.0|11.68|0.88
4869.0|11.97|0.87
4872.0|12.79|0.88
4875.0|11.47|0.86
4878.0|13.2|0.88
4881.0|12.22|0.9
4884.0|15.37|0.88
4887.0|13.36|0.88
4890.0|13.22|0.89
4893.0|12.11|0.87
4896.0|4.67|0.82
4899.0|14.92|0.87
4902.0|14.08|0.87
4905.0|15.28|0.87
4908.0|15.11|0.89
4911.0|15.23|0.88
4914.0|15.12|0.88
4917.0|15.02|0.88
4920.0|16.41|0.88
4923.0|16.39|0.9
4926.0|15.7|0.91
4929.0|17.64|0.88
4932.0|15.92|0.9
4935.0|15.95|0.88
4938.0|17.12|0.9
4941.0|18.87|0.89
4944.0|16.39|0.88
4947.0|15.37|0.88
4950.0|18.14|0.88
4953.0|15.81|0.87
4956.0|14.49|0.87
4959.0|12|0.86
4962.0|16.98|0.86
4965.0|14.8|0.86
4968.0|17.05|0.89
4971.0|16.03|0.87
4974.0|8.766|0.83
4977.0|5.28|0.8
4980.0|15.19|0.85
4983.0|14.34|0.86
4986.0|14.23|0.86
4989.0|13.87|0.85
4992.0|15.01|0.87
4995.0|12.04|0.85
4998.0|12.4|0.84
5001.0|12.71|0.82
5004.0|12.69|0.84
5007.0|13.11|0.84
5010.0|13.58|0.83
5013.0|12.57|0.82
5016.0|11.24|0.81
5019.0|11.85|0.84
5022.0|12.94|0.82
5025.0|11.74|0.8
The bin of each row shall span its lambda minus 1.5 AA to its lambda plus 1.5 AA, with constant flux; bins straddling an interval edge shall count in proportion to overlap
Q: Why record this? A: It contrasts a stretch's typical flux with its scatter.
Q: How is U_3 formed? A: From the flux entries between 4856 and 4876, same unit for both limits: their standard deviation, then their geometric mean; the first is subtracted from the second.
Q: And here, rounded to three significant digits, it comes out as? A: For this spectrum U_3 11.7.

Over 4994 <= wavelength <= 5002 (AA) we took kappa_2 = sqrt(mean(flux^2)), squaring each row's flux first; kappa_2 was 12.4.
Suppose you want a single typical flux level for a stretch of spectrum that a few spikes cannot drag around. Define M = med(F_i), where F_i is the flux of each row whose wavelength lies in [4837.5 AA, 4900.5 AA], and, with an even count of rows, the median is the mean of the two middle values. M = 12.6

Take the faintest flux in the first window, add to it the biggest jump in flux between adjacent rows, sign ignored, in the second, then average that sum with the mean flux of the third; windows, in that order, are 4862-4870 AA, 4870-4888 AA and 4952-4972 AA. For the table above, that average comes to 15.1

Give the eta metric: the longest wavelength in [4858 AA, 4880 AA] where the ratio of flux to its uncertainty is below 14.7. 4875.0 AA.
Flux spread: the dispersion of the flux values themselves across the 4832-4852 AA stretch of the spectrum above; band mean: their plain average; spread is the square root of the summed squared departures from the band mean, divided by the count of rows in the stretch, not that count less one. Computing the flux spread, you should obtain 0.92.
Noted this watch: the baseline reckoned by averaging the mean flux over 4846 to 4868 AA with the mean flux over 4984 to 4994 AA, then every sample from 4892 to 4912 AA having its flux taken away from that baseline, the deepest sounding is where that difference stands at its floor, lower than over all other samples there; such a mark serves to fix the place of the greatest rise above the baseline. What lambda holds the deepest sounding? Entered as 4905.0 AA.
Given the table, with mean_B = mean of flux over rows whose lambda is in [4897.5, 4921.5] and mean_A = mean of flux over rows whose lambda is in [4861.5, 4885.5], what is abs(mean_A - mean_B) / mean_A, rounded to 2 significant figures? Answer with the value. 0.20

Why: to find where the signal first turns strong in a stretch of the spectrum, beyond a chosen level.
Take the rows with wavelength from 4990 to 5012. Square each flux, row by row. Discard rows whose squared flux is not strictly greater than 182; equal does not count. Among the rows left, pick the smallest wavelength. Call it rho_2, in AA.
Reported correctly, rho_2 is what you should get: 4992.0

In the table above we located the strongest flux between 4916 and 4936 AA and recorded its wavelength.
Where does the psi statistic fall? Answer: 4929.0 AA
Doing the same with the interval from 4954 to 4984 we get 4968.0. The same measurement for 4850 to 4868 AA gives 4860.0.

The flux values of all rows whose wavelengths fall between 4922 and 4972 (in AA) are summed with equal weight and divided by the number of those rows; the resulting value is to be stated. 16.2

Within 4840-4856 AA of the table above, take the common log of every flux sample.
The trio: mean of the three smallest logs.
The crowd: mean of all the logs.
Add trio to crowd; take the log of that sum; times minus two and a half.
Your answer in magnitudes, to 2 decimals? -0.83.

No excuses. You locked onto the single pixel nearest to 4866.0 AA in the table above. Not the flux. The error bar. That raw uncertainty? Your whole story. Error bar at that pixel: 0.880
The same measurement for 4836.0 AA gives 0.900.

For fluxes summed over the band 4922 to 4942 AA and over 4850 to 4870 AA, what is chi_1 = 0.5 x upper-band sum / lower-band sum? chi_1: 0.68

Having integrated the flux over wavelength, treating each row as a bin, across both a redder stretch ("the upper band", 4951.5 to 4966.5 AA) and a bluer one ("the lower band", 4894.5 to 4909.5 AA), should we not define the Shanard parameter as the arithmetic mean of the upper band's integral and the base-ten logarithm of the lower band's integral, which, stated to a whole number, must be 112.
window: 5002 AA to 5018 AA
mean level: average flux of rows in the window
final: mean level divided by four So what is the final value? 3.2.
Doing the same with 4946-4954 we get 4.1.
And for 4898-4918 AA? 3.7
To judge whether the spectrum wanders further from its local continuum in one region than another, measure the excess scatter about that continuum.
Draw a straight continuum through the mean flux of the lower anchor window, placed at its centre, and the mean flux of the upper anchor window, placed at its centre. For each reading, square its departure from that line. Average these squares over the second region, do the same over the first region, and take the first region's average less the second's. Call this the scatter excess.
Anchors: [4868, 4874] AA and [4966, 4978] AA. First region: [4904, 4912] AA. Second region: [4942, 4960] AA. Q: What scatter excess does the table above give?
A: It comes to -6.1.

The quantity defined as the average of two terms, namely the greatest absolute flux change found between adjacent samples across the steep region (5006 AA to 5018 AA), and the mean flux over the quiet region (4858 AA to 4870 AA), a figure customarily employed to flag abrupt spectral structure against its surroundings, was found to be 6.9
